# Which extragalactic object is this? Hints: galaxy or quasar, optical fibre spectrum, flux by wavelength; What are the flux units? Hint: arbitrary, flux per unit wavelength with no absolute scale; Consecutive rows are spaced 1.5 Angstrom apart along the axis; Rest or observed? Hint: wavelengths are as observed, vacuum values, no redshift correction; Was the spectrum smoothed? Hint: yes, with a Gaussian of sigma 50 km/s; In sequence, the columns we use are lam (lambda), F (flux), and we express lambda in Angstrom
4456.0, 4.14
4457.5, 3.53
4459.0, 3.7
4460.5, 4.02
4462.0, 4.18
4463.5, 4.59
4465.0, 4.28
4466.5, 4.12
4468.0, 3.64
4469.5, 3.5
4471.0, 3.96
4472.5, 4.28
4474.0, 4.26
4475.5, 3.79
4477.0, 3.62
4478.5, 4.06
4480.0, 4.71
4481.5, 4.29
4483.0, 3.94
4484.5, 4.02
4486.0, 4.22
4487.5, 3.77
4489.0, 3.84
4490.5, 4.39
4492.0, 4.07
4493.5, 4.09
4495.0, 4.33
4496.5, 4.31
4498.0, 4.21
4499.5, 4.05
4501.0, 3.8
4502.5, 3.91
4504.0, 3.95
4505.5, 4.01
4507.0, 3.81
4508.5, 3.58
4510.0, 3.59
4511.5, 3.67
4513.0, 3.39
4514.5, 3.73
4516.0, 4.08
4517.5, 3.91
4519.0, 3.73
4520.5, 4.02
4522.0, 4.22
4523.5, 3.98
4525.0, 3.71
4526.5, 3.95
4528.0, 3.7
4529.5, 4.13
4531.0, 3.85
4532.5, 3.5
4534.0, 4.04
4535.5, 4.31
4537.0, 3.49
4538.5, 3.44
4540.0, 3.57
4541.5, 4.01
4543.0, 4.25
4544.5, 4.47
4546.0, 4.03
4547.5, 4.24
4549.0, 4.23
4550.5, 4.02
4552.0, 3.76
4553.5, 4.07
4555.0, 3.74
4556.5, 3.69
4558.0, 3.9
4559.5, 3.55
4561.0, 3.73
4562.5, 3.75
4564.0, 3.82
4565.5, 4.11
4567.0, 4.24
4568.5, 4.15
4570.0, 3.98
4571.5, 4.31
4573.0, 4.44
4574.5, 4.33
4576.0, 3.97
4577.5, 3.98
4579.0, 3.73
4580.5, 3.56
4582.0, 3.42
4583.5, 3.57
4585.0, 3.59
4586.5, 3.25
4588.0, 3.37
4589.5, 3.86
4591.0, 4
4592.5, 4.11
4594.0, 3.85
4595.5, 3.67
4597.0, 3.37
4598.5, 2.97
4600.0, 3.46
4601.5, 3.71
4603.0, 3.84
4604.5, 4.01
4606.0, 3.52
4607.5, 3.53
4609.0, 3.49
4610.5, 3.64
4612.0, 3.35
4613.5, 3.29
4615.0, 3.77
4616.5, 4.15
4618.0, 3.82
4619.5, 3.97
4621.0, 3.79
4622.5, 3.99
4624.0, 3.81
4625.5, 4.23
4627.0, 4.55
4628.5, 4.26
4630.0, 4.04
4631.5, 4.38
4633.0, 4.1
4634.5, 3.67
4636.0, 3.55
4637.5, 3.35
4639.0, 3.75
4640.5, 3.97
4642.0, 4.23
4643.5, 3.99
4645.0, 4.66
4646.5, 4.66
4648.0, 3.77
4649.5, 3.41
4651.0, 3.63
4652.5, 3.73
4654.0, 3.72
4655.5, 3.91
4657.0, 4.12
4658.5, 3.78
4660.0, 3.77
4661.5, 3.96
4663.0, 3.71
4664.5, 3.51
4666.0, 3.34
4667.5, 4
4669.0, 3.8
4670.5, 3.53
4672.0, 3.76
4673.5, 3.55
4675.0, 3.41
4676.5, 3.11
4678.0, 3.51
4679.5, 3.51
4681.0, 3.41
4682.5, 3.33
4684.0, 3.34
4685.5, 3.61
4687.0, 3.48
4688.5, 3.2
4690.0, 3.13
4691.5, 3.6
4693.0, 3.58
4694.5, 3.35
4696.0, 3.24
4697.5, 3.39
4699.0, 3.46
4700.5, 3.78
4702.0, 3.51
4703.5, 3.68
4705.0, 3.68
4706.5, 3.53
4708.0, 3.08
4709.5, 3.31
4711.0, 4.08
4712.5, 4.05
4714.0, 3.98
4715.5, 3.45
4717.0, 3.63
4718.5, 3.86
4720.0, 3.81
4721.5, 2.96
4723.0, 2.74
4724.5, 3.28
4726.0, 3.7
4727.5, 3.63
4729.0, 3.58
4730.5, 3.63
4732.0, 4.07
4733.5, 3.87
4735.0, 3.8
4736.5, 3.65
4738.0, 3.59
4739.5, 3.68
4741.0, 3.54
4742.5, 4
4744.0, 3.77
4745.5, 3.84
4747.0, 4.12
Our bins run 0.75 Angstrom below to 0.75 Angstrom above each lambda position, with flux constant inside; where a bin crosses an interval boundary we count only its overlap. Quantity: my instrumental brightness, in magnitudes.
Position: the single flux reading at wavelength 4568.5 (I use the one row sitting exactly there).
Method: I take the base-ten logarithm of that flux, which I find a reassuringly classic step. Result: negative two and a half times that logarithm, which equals -1.55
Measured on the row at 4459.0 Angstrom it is -1.42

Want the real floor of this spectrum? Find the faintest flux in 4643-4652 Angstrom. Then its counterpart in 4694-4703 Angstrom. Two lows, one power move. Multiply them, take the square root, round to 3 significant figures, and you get 3.32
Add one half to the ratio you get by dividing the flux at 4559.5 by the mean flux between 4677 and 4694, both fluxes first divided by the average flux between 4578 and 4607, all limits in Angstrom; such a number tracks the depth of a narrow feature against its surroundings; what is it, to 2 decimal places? 1.54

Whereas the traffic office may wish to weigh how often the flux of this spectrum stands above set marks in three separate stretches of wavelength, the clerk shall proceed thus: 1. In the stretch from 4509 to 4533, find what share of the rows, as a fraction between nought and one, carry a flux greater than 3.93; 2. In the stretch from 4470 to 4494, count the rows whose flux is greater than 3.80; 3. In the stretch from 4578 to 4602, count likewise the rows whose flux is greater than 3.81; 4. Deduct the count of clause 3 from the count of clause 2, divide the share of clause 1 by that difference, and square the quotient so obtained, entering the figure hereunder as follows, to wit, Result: 0.0017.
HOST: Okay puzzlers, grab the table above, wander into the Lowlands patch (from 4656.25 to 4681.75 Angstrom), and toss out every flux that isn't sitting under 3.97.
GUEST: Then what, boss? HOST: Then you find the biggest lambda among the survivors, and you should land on 4681.0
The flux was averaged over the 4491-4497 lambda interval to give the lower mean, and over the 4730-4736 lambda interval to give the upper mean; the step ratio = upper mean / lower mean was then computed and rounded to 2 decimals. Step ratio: 0.91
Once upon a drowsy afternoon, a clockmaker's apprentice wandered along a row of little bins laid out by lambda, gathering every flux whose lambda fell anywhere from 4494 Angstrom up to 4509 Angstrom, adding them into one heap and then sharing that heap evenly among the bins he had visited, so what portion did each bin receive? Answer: 4.00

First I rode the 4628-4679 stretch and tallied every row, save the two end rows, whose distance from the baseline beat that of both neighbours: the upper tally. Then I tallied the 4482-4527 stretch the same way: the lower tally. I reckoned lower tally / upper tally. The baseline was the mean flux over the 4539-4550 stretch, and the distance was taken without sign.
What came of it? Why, 1.0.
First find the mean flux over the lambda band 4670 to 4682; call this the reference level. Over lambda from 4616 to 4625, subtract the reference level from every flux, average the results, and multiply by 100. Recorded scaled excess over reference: 45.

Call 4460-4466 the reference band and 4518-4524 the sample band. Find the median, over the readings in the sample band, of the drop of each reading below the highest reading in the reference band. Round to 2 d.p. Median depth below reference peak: 0.59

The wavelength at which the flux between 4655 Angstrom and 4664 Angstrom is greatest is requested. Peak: 4657.0 Angstrom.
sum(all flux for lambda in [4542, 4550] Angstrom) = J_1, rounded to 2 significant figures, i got 21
